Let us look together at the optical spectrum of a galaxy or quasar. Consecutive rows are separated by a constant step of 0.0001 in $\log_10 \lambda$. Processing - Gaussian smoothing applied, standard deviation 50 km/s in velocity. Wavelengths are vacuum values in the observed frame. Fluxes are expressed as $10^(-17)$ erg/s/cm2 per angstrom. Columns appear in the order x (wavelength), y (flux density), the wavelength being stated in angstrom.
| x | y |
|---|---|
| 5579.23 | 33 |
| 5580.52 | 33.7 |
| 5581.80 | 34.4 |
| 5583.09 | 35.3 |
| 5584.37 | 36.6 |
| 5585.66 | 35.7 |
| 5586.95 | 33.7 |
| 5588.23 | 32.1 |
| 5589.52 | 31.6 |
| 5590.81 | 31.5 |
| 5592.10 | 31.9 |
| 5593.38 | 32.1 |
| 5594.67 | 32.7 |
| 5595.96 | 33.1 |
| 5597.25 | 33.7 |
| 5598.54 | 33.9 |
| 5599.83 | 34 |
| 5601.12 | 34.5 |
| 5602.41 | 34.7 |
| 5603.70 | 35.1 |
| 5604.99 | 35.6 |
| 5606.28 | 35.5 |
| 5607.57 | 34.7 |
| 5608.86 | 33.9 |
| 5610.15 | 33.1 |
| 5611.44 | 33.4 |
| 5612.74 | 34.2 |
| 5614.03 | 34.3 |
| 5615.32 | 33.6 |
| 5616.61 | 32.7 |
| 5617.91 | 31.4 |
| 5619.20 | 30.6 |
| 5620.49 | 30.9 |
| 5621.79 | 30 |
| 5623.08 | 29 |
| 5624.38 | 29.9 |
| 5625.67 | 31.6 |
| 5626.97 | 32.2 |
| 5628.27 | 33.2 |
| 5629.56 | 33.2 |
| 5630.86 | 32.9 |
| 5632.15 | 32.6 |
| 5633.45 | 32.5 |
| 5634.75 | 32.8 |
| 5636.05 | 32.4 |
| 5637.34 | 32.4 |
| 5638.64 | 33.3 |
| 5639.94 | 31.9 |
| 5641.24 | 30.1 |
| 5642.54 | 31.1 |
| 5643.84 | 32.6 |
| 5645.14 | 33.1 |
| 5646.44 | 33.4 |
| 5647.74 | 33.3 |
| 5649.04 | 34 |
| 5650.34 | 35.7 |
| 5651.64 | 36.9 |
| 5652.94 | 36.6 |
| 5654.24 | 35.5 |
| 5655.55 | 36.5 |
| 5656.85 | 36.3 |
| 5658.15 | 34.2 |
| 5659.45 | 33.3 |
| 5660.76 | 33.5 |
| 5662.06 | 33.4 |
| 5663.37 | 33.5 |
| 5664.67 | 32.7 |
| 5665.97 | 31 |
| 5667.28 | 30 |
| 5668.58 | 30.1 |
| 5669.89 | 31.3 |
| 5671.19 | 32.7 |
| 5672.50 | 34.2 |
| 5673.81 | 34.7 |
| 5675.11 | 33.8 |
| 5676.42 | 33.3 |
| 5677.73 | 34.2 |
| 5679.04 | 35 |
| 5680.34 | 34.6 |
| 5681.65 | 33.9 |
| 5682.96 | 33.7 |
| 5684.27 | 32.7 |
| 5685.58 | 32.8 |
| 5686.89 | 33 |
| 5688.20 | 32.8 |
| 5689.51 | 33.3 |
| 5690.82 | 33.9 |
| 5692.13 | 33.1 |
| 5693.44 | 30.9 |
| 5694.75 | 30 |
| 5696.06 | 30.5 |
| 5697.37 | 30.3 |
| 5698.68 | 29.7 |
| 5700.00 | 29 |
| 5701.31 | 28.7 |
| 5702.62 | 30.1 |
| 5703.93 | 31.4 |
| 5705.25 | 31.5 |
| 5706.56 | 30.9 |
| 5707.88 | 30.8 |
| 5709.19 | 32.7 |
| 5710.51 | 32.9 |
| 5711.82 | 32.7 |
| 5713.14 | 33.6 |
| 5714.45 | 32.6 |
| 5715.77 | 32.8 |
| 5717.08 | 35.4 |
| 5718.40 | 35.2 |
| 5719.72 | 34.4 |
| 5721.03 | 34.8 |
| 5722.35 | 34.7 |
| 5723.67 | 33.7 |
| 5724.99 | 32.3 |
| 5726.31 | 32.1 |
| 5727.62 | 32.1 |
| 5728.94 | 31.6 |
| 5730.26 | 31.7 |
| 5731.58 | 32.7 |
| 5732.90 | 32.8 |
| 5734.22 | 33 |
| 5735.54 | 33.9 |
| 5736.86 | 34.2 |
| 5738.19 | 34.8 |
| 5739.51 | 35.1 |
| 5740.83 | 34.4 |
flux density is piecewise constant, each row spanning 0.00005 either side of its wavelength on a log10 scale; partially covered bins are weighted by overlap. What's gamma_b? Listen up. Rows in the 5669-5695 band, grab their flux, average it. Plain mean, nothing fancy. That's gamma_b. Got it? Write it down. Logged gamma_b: 33.2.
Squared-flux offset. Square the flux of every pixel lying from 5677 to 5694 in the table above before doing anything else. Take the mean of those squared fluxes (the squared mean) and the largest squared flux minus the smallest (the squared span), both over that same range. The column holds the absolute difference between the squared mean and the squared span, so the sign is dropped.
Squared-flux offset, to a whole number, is 845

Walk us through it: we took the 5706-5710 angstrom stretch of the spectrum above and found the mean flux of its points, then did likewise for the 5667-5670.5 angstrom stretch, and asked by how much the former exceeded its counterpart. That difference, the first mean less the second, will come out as 1.0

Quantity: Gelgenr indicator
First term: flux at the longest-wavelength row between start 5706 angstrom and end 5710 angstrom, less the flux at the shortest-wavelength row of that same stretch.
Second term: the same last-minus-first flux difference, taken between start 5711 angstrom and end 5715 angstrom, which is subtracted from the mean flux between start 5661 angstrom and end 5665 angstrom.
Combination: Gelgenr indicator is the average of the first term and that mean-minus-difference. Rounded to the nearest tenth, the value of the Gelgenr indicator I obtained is 17.6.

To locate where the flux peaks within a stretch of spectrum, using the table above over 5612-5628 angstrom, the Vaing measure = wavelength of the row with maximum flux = 5614.03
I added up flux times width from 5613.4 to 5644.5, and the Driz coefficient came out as 994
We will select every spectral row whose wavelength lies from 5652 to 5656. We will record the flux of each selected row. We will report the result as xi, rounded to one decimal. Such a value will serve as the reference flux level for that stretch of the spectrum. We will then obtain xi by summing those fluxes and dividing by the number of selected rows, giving 36.2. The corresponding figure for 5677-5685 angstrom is 34.0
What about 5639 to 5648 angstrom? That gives 32.2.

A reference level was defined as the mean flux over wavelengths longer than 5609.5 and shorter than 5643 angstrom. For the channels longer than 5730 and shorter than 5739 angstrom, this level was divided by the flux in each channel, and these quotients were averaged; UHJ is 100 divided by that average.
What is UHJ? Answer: 104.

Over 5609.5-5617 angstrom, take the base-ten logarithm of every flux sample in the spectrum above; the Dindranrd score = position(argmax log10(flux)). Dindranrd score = 5614.03 angstrom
